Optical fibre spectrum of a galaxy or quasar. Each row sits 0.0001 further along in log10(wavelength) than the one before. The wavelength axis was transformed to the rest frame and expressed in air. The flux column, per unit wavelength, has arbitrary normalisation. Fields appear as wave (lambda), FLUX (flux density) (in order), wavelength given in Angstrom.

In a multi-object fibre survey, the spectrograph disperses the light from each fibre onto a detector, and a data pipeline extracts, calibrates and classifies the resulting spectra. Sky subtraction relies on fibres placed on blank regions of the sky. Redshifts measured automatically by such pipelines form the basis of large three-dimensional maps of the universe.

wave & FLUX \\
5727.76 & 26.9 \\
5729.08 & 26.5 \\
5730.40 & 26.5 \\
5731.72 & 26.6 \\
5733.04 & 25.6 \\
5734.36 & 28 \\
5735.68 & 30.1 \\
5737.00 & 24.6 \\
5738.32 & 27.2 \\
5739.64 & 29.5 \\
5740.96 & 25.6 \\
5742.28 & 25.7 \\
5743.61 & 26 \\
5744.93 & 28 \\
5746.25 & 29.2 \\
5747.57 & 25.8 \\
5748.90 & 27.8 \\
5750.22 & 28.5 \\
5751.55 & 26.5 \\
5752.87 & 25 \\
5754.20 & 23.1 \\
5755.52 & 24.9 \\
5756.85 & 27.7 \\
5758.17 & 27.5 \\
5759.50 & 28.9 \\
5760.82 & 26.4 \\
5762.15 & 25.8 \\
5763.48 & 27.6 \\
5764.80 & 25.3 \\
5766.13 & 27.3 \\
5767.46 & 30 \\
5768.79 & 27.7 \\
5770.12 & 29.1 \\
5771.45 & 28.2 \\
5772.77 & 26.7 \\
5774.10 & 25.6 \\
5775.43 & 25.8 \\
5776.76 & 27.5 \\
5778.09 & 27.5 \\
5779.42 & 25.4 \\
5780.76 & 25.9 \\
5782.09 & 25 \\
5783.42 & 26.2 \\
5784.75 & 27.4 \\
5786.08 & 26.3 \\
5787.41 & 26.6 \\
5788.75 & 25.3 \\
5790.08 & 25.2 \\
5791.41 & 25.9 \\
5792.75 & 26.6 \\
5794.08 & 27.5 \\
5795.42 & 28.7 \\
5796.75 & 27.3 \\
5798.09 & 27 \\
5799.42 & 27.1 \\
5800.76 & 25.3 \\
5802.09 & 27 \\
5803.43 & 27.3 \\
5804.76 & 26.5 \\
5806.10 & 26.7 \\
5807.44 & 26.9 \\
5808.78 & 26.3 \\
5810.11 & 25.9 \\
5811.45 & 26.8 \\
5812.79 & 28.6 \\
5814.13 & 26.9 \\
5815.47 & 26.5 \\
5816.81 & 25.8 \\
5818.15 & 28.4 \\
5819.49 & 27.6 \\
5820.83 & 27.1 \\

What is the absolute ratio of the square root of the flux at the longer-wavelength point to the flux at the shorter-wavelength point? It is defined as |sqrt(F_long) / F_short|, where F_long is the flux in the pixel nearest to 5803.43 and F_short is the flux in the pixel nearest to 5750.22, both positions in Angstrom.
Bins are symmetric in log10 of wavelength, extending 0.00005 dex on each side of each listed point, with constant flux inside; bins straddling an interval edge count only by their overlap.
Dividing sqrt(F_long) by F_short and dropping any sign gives 0.183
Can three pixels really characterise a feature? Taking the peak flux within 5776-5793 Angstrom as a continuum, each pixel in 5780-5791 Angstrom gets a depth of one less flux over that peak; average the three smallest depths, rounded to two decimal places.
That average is 0.03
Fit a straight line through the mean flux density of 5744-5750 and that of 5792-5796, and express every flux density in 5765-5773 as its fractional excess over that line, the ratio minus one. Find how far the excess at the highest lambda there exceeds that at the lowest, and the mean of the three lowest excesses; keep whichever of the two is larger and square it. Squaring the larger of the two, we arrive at 0.0002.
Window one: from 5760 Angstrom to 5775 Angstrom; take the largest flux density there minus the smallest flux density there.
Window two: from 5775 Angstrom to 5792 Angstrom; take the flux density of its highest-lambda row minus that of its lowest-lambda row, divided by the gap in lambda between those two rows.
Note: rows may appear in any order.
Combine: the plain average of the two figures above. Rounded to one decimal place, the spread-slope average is 2.4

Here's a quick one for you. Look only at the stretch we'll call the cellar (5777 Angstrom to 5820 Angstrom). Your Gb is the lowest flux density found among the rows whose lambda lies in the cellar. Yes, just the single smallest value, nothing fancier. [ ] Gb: 25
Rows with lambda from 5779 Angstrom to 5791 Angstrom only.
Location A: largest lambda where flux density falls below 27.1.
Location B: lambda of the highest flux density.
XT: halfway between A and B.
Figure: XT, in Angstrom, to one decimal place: 5787.4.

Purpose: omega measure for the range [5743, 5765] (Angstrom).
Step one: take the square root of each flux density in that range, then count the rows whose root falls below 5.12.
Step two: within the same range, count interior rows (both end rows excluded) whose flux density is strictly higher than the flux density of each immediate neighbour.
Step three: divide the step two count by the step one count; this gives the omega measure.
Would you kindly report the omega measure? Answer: 0.71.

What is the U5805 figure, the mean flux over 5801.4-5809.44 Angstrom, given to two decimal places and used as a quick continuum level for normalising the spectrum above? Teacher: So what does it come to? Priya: 26.78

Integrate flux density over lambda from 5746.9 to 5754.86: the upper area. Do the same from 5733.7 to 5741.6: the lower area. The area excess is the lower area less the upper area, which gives 10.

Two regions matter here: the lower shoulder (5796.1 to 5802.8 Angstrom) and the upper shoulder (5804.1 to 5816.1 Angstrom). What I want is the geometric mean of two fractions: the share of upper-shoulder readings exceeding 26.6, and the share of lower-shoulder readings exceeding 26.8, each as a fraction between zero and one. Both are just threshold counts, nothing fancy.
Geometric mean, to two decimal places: 0.67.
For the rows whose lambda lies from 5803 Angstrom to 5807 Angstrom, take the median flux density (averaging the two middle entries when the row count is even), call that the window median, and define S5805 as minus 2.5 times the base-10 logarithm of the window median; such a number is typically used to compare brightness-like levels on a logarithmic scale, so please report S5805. -3.57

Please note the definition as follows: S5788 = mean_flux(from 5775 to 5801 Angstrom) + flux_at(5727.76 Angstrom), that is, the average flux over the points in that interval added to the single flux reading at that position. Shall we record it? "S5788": 53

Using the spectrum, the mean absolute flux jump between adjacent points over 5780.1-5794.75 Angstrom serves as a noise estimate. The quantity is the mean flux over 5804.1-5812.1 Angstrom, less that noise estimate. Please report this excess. 25.7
